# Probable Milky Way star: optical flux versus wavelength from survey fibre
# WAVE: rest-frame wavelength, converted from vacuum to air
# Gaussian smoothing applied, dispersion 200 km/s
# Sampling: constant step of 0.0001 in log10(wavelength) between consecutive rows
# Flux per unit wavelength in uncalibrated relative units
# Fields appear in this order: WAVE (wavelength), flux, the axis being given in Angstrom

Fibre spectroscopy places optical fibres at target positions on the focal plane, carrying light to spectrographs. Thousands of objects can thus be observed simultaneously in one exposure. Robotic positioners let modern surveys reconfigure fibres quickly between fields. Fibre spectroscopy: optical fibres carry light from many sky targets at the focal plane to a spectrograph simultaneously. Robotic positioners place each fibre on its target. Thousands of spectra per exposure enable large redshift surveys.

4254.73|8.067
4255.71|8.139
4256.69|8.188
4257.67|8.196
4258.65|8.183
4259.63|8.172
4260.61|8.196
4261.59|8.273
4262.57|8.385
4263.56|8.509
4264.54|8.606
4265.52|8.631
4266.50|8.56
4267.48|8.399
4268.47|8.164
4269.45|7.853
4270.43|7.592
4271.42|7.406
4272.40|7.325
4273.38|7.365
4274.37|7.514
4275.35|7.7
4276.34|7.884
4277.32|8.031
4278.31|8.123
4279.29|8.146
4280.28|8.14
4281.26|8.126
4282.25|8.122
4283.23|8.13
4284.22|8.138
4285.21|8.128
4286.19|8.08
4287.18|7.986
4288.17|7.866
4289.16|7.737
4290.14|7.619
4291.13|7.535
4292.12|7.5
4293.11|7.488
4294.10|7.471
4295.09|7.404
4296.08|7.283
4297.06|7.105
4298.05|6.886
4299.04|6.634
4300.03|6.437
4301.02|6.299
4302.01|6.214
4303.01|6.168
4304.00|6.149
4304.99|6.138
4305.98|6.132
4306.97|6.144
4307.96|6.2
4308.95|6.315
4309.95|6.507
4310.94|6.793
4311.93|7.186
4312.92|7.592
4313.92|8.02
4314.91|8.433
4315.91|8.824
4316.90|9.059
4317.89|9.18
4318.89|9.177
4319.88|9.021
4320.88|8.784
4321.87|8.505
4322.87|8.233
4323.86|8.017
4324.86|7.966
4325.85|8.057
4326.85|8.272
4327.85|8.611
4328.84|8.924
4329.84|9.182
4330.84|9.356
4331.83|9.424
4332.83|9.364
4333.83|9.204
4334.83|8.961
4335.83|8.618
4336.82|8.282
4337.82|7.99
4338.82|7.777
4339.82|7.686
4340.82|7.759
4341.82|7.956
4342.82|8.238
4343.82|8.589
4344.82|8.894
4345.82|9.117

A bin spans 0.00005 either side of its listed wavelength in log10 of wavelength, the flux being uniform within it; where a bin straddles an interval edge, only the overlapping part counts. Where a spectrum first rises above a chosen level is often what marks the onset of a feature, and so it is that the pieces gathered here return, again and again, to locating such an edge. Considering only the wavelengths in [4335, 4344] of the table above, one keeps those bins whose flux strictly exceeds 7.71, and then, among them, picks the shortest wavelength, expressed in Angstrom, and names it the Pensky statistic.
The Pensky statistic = 4335.83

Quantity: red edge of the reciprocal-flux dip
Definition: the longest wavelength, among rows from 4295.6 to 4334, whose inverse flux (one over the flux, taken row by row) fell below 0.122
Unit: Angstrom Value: 4333.83 Angstrom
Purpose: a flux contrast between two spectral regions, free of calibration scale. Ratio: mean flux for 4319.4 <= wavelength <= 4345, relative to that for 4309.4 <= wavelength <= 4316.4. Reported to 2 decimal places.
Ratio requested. 1.12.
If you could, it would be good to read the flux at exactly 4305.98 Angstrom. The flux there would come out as 6.132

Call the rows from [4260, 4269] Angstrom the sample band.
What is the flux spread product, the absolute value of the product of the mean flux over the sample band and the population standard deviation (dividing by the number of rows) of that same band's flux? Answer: 1.4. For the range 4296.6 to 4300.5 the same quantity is 1.7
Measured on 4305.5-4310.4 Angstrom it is 0.9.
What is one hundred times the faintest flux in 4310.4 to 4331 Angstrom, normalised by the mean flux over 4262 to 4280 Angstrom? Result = 85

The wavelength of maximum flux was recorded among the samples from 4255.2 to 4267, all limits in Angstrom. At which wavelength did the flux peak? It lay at 4265.52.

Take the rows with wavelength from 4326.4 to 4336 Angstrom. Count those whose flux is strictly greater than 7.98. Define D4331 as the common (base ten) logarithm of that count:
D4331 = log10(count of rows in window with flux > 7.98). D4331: 1.00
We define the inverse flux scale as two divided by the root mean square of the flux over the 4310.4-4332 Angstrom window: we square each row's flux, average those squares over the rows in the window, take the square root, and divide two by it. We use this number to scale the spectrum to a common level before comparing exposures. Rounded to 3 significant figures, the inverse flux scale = 0.235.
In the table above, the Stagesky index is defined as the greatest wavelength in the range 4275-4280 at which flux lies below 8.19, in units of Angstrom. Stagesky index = 4279.29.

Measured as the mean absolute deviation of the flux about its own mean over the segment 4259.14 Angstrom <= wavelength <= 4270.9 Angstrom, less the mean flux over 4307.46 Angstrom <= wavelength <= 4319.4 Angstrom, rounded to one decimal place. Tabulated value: -7.5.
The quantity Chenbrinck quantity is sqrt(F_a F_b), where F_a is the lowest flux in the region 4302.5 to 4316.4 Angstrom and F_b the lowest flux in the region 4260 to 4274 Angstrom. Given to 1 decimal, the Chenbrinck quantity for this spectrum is 6.7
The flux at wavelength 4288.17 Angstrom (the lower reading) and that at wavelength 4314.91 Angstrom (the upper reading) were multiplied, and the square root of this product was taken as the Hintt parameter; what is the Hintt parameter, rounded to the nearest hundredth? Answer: 8.14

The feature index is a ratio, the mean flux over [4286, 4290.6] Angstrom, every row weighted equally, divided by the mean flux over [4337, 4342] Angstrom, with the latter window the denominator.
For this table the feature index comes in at 1.00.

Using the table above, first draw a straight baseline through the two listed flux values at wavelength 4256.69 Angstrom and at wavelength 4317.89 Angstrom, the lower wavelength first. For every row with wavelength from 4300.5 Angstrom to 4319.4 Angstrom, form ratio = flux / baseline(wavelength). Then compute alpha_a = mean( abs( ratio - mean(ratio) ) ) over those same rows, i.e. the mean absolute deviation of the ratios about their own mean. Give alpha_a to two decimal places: 0.11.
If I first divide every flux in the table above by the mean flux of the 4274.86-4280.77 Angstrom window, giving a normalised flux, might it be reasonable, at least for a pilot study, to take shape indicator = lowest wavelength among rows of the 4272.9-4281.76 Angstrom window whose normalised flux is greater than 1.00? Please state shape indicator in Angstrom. 4277.32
